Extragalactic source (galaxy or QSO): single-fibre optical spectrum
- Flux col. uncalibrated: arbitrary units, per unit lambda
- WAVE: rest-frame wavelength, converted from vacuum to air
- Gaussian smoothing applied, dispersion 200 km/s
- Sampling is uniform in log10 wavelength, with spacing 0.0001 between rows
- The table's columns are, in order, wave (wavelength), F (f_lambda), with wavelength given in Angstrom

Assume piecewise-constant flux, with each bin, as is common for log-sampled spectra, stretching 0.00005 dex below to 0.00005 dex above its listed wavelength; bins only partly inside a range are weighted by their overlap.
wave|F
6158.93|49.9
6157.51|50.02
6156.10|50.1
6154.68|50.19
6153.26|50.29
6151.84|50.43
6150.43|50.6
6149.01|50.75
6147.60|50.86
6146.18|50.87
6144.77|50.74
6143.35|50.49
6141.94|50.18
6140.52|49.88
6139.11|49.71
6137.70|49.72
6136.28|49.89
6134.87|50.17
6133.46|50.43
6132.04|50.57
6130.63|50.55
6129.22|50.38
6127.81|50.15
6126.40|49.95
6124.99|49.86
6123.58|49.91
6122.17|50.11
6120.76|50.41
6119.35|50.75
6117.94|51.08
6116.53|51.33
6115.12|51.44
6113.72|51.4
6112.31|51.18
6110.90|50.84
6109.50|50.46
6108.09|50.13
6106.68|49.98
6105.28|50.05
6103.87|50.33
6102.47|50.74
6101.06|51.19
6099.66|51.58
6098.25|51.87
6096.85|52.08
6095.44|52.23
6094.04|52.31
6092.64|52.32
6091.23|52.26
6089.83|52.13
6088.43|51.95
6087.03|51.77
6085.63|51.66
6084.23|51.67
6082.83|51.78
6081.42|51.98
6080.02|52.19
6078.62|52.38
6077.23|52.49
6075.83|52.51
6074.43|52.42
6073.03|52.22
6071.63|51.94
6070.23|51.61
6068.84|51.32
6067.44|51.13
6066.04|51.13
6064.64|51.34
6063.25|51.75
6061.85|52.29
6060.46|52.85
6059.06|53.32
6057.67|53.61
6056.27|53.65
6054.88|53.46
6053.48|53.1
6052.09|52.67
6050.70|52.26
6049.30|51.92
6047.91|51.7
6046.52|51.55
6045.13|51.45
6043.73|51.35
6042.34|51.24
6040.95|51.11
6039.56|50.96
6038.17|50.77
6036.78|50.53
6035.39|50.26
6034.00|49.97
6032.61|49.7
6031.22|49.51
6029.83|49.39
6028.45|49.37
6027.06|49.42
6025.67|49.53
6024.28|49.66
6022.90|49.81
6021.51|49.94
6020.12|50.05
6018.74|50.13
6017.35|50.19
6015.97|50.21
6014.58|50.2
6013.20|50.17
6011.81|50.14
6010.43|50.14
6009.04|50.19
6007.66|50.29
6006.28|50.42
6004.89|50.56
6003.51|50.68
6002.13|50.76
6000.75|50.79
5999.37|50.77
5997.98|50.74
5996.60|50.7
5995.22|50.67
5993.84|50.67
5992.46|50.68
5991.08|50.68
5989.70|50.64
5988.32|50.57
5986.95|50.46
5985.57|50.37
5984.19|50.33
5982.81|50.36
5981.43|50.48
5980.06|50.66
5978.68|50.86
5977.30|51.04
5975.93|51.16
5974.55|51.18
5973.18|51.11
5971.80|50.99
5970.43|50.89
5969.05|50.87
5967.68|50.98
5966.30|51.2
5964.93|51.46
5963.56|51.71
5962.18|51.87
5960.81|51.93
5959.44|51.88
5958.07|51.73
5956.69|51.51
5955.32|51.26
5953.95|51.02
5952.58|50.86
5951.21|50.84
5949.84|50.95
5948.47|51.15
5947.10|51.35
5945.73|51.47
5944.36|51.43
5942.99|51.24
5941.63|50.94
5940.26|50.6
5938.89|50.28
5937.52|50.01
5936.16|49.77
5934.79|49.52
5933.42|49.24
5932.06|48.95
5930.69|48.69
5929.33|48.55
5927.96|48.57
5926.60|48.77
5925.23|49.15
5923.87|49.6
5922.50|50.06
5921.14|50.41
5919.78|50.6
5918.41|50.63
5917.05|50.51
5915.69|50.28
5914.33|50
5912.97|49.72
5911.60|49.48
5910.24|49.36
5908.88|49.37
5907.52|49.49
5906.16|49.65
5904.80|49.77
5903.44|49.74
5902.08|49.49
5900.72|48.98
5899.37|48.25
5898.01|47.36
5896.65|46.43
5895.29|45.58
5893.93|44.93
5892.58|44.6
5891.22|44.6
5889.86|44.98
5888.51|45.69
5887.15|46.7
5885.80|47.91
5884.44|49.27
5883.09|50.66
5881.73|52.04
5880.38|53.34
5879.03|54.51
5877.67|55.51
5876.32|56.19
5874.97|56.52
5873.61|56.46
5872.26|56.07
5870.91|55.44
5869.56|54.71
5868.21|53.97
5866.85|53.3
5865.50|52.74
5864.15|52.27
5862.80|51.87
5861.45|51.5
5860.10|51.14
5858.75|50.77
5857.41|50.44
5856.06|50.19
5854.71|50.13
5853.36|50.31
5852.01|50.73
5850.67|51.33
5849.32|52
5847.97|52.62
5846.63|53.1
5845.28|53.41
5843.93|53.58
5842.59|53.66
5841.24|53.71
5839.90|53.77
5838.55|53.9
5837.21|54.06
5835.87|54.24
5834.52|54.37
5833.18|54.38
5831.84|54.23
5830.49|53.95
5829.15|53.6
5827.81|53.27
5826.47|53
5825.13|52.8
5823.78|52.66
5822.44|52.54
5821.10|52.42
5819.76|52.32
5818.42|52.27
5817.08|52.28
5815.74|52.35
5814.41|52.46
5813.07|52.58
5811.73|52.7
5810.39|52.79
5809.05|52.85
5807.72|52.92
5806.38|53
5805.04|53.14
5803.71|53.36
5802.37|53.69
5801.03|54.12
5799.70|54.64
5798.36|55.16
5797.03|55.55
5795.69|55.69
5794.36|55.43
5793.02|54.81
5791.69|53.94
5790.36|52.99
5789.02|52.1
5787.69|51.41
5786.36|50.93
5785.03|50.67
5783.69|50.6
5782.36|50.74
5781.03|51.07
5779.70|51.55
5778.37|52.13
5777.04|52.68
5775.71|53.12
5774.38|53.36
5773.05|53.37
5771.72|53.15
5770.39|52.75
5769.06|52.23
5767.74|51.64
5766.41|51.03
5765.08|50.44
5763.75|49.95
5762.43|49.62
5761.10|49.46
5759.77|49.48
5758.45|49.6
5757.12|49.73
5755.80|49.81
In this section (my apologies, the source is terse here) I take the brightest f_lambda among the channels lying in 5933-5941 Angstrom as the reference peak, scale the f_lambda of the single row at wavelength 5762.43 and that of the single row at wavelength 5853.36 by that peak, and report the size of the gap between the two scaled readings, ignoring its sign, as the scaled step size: 0.014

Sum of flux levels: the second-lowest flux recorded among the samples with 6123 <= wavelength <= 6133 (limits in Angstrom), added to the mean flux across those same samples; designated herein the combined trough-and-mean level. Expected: 100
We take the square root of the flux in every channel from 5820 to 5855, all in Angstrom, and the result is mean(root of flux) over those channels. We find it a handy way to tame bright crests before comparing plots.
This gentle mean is 7.28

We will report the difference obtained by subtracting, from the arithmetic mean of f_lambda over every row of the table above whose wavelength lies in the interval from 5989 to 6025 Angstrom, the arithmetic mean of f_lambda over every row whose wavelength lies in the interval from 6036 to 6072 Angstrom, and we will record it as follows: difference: -1.5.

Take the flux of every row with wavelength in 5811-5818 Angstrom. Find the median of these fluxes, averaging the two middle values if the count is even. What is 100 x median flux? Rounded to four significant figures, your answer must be 5246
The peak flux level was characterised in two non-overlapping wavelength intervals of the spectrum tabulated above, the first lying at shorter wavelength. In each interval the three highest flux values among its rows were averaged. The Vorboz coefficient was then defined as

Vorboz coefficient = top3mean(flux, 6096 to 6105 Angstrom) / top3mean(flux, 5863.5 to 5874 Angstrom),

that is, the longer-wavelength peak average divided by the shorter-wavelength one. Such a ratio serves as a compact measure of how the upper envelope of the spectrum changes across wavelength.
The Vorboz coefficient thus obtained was 0.93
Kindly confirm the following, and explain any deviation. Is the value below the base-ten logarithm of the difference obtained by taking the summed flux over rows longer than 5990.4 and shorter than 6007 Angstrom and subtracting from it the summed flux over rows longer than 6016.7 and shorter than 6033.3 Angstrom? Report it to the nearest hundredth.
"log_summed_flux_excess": 1.06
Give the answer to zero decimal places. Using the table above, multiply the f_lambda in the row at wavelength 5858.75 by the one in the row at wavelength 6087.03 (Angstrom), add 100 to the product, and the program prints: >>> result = 2728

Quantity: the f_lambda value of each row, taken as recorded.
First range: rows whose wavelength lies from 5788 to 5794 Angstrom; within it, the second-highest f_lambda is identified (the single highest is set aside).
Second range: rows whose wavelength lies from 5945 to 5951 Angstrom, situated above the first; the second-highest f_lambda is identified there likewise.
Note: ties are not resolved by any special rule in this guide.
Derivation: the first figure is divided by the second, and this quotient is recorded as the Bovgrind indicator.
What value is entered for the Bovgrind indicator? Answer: 1.050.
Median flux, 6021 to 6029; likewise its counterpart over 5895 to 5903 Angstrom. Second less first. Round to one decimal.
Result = -1.8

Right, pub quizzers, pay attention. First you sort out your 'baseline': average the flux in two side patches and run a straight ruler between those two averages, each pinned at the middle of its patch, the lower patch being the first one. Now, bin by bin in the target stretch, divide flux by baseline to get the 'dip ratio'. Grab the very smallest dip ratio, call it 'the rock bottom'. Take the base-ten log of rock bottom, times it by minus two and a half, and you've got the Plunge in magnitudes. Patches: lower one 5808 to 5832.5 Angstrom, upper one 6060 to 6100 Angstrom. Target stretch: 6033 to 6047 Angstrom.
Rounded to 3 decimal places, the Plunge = 0.046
